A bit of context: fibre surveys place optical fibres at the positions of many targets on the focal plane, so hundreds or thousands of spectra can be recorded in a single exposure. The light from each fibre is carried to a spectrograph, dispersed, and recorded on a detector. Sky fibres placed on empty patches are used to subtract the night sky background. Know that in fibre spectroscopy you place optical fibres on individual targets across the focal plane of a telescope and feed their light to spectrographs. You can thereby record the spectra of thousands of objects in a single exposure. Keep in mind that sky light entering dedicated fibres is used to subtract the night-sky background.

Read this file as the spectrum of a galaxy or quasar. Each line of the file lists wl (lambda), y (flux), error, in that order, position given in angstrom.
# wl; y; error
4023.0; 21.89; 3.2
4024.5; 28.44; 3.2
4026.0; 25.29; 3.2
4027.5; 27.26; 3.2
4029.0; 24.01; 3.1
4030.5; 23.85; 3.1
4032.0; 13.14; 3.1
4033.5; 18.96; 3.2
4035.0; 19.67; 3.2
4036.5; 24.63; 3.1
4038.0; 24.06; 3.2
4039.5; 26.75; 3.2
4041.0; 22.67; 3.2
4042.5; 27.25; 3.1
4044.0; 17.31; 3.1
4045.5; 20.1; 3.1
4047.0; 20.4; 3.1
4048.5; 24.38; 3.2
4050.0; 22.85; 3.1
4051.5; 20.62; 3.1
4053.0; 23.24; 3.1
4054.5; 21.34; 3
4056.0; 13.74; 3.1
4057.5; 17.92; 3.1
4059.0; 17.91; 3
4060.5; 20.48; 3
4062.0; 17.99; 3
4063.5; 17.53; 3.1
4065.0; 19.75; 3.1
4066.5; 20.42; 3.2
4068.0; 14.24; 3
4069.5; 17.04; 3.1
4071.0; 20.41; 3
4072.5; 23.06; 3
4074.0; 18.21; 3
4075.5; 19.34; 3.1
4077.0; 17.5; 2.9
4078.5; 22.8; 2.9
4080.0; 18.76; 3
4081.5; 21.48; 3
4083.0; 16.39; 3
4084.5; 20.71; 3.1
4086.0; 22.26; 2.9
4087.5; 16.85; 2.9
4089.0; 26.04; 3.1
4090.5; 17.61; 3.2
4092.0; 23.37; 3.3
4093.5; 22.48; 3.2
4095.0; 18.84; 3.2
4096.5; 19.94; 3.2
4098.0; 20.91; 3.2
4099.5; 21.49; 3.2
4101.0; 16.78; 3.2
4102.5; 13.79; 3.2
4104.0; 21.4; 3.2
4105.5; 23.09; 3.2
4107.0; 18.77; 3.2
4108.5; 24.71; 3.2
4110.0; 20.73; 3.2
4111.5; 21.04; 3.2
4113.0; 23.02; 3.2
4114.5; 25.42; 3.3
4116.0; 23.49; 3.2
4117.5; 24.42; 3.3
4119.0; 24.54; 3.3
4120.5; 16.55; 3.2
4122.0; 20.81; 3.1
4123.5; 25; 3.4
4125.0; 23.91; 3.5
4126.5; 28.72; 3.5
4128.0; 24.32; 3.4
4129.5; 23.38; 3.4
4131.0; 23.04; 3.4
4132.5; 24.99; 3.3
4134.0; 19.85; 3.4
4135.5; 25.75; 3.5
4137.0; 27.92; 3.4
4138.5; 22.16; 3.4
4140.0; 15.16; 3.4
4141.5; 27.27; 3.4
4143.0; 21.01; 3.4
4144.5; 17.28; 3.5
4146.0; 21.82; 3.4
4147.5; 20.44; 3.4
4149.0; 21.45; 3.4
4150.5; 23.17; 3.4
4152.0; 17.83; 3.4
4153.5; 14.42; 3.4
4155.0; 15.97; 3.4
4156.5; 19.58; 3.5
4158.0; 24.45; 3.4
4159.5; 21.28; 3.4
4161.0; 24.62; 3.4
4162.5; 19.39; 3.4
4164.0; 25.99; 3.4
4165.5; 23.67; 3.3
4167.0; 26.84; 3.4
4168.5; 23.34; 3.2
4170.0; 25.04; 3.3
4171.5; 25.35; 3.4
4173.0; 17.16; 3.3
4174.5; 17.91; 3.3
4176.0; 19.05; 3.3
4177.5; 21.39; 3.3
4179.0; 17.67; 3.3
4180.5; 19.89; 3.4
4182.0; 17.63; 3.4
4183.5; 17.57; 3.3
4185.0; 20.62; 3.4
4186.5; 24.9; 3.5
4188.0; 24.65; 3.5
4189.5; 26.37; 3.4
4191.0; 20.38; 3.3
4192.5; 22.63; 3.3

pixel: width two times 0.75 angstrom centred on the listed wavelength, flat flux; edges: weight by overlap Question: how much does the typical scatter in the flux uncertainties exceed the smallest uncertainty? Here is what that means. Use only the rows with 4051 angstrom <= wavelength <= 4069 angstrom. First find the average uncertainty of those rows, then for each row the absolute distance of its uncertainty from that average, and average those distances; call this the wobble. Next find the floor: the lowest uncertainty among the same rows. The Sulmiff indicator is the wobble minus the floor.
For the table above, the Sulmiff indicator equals -2.9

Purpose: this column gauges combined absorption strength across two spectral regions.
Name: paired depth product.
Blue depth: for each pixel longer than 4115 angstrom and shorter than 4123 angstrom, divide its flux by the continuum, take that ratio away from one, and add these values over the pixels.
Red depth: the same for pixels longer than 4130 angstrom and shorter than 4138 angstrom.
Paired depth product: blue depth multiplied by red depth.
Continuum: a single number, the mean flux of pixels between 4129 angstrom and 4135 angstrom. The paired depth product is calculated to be -0.06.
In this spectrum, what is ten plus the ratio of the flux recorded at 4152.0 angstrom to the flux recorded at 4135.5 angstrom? 10.7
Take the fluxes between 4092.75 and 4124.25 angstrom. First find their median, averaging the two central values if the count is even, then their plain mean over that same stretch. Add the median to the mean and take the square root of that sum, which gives 6.53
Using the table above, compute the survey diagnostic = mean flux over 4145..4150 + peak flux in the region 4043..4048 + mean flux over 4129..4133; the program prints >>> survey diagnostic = 65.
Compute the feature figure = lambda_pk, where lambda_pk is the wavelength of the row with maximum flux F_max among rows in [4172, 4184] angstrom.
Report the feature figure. 4177.5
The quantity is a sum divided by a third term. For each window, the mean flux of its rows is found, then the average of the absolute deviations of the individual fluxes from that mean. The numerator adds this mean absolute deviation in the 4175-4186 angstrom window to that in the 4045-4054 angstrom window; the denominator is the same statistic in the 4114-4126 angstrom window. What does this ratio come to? 1.3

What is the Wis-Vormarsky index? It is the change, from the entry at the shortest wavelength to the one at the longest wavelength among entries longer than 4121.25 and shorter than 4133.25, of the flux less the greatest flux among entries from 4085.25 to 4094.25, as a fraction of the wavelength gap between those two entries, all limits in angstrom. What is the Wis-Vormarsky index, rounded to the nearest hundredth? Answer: 0.40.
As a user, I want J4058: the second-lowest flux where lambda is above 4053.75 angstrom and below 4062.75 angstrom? 17.91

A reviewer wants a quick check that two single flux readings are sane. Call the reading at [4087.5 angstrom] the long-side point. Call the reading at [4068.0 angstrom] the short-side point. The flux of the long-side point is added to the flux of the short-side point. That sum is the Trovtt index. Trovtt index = 31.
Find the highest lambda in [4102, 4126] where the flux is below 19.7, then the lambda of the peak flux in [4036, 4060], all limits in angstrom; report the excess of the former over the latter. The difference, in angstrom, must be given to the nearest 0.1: 78.0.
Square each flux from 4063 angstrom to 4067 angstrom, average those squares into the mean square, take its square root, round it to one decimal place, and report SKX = 19.3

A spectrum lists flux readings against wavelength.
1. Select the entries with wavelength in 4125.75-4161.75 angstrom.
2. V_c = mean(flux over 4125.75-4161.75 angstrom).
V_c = 21.9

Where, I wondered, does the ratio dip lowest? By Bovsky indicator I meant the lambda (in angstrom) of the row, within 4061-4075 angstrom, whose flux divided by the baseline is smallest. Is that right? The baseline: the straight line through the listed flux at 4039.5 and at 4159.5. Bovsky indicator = 4068.0 angstrom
